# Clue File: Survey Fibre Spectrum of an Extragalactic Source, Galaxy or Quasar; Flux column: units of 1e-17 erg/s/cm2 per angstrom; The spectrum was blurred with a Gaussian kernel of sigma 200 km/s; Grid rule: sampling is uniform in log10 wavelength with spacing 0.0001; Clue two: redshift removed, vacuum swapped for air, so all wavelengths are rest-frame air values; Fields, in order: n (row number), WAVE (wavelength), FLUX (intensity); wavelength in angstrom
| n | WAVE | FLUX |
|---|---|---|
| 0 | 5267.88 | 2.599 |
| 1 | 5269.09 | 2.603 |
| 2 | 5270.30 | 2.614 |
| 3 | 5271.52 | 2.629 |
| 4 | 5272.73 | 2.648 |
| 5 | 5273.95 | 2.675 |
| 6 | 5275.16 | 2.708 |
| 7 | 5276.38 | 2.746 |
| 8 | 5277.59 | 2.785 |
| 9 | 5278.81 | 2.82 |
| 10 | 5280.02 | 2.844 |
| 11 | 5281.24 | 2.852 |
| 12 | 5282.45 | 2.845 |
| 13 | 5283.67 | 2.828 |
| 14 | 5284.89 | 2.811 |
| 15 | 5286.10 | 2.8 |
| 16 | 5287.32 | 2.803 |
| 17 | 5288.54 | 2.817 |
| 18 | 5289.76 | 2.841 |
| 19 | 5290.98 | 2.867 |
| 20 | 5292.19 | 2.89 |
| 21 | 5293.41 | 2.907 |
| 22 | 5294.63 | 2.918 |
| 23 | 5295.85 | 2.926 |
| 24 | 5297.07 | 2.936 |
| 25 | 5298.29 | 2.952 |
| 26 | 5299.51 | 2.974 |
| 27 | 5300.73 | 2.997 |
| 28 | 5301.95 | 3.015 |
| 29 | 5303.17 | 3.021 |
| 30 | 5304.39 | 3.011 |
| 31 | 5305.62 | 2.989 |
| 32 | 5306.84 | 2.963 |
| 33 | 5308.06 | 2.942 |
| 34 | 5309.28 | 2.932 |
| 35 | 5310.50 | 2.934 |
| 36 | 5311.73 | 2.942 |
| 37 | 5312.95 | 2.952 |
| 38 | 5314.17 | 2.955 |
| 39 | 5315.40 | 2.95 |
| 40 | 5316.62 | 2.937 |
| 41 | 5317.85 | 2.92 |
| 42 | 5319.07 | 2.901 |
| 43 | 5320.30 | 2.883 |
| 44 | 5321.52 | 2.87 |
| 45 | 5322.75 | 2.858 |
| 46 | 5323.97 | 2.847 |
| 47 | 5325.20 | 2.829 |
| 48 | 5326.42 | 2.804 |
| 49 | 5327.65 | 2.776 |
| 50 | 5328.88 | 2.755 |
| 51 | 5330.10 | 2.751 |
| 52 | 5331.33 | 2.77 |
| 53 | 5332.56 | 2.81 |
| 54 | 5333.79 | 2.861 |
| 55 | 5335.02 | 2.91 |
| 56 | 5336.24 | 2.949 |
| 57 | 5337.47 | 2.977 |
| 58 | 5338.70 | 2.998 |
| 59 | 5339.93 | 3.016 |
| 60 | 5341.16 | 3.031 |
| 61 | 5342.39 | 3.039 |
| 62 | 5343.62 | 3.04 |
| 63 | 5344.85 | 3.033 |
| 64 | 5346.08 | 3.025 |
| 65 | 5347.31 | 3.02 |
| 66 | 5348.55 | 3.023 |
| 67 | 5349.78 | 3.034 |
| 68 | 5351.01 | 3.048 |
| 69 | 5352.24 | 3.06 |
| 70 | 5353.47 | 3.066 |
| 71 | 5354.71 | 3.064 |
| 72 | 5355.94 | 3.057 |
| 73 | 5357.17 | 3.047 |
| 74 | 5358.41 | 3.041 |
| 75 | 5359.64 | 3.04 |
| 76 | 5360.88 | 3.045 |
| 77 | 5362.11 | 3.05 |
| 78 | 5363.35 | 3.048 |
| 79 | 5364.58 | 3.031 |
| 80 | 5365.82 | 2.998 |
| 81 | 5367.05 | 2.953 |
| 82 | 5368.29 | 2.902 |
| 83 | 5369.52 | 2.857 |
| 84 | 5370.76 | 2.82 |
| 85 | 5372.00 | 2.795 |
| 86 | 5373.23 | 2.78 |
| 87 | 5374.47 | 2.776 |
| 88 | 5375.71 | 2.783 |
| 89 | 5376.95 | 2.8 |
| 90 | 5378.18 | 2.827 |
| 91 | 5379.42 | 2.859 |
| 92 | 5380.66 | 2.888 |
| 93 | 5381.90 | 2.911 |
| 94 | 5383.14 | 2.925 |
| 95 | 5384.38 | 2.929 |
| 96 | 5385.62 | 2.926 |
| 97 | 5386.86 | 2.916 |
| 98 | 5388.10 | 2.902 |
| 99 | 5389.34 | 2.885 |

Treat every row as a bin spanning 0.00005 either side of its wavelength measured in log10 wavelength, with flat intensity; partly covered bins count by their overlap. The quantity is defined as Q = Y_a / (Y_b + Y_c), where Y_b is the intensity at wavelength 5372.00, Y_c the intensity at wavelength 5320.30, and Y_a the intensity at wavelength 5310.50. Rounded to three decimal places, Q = 0.517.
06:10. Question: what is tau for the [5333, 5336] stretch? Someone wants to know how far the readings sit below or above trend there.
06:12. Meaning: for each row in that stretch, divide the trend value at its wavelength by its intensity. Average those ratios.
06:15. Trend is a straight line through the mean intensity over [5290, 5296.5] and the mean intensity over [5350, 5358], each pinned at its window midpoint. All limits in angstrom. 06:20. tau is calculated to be 1.042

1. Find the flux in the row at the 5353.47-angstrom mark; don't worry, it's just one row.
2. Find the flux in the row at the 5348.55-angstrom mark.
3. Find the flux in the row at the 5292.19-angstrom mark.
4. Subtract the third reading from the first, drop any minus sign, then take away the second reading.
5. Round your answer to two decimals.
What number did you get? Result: -2.85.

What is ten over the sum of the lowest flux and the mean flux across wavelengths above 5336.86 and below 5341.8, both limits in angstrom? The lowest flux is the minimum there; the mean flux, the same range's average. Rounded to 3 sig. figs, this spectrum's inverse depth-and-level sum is 1.67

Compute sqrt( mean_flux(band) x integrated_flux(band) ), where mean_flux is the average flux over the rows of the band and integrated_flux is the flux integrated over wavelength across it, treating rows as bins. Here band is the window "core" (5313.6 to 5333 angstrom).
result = 12.6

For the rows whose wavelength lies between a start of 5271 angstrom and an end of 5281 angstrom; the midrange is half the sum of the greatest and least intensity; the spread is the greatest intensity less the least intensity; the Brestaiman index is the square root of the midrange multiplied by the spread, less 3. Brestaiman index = -2.2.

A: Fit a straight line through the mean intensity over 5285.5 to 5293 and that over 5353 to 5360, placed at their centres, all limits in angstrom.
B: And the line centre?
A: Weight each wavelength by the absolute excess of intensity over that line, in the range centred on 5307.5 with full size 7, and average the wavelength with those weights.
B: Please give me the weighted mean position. 5306.4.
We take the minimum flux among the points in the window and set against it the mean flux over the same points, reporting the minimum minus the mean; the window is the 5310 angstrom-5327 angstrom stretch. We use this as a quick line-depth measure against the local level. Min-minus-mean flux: -0.095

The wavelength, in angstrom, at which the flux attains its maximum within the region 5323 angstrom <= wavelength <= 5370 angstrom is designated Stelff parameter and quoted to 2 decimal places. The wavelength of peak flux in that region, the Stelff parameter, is 5353.47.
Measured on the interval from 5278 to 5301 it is 5300.73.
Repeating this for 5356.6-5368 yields 5362.11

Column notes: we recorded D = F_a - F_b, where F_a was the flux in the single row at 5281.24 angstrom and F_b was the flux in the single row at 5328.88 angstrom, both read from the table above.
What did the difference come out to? 0.10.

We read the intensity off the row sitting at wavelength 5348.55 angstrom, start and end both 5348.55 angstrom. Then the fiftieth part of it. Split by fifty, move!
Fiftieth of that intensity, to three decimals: 0.060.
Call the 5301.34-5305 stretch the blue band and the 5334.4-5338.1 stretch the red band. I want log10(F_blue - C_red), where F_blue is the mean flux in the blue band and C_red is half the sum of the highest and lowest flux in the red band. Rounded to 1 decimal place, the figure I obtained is -1.1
